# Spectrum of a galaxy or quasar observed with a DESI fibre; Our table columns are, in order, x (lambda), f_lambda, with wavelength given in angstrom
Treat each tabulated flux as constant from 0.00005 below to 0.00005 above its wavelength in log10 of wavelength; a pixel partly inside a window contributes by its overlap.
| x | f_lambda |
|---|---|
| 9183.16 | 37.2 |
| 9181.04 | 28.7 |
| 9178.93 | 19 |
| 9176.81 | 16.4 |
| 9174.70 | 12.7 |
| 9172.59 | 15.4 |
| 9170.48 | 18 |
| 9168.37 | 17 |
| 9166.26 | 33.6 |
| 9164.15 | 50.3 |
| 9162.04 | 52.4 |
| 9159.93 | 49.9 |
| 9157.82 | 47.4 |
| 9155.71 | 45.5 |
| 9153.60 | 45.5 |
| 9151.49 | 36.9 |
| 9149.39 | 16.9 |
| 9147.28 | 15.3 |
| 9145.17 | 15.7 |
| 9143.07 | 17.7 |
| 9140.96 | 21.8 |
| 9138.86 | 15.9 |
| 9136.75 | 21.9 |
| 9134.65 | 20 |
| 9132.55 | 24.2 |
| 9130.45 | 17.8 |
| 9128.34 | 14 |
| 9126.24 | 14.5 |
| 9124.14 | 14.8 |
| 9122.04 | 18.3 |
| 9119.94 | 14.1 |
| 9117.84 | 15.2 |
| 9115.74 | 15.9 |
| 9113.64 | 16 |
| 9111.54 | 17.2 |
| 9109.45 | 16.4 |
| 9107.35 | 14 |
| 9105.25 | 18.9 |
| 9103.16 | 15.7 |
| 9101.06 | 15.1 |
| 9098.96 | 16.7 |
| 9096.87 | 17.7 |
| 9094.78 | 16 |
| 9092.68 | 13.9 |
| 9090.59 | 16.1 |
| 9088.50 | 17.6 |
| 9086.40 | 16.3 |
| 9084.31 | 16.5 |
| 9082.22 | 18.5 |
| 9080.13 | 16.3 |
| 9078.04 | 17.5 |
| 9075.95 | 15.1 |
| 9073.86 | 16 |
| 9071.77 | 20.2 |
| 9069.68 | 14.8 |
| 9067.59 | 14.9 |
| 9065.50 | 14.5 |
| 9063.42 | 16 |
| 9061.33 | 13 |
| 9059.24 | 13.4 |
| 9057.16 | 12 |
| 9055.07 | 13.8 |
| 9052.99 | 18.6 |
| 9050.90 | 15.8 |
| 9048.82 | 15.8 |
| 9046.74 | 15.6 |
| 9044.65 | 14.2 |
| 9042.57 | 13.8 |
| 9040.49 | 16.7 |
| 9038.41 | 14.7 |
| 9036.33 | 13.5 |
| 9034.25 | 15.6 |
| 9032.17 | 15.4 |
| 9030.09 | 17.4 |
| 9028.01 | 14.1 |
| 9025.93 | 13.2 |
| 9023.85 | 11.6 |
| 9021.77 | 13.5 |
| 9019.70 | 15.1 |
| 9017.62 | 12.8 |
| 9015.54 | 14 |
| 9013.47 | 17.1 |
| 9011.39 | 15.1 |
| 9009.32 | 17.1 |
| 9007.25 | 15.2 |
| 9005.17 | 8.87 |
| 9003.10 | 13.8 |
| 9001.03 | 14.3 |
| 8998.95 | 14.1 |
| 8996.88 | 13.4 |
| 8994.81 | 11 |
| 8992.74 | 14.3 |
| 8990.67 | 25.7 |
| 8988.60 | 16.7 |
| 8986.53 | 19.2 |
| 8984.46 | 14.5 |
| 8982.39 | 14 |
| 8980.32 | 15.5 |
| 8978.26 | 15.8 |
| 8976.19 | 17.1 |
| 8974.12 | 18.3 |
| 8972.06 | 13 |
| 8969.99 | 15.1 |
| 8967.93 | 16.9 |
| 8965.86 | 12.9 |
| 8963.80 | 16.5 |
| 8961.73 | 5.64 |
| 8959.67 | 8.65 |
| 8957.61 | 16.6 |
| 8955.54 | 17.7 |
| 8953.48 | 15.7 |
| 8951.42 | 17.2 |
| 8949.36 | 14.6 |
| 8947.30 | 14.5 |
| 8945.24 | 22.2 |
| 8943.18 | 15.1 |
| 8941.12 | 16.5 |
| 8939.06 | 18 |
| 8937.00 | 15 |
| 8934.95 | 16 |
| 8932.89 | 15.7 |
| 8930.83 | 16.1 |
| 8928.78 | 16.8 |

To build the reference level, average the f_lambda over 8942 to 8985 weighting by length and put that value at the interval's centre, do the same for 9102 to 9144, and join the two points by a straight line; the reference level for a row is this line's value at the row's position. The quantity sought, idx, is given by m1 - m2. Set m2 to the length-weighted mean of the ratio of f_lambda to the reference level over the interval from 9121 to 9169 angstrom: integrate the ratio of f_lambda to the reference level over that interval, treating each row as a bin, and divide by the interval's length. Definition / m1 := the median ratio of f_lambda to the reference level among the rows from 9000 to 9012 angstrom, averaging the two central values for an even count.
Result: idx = -0.622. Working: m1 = 0.94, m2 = 1.56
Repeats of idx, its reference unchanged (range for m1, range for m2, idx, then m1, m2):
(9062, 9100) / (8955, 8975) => 0.049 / 0.97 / 0.92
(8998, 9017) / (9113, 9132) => -0.005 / 0.92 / 0.92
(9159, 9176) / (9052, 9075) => 0.526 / 1.45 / 0.92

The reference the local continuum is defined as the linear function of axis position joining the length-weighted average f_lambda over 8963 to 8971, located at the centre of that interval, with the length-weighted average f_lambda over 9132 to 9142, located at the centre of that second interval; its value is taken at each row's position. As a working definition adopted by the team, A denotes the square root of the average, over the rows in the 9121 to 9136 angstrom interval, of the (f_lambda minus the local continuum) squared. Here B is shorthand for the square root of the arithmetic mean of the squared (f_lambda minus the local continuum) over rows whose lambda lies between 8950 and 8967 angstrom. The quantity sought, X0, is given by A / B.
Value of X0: 1.0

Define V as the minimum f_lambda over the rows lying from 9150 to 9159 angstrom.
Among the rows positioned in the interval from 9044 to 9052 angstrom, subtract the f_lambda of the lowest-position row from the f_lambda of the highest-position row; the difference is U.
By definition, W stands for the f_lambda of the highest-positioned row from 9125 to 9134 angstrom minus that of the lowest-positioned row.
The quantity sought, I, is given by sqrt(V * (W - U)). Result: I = 17.3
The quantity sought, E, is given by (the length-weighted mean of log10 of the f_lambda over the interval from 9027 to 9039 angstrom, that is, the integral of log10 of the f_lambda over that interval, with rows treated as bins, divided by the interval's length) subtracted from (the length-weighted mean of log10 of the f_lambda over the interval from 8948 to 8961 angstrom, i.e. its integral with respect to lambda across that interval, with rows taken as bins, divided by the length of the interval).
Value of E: -0.02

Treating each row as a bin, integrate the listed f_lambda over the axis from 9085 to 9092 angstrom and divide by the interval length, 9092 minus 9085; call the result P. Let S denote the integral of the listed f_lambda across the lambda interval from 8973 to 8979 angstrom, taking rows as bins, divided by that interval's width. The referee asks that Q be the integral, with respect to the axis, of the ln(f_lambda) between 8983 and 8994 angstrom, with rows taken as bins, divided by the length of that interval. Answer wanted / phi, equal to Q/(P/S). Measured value 2.9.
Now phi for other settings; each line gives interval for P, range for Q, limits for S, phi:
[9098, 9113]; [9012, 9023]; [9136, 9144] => 3.2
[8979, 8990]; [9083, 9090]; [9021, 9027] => 2.2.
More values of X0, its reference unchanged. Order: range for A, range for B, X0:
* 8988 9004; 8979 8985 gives 3.3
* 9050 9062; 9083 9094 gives 1.3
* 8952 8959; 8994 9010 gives 0.5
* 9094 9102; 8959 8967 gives 0.5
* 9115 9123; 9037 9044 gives 1.6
